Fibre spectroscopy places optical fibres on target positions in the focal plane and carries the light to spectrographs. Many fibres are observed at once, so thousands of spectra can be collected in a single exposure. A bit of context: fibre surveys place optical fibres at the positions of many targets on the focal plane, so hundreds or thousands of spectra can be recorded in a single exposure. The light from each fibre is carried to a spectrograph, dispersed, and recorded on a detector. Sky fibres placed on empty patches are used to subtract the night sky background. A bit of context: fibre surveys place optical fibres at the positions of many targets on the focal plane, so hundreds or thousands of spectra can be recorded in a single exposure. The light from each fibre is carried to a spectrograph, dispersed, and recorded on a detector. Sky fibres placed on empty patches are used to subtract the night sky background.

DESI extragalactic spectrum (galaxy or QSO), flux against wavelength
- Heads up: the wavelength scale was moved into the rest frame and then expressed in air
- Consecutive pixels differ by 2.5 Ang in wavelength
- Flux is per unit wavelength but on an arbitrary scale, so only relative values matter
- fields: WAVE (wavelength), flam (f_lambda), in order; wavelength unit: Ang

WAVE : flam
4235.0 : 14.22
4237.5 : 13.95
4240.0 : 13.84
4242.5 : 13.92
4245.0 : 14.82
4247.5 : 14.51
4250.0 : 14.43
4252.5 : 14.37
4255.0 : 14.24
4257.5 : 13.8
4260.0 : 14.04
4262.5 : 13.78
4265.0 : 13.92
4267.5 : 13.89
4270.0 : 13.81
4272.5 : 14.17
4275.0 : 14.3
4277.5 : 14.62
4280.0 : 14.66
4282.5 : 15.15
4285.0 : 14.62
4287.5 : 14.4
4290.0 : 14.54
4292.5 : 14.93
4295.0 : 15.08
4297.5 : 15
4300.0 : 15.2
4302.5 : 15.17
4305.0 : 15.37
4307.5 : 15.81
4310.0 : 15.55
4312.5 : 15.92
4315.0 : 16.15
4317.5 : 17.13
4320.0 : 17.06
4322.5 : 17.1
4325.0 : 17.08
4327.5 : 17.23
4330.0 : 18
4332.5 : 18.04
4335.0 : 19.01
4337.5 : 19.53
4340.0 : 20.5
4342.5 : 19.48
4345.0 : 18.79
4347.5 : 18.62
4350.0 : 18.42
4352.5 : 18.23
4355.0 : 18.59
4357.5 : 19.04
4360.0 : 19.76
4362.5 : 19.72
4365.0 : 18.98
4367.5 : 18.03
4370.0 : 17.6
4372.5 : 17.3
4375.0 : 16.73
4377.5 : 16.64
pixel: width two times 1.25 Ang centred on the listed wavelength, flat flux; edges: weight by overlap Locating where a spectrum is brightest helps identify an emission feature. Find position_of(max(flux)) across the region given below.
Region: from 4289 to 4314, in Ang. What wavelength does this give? 4312.5 Ang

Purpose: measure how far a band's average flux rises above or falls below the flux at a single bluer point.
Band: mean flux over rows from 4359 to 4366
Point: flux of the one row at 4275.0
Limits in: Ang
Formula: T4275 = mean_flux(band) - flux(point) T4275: 5.2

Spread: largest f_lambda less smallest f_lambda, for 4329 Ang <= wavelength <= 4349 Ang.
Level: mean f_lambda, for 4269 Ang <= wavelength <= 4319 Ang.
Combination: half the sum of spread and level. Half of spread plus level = 8.8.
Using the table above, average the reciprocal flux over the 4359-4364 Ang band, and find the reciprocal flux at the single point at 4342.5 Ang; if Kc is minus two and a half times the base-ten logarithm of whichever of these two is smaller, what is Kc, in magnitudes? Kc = 3.24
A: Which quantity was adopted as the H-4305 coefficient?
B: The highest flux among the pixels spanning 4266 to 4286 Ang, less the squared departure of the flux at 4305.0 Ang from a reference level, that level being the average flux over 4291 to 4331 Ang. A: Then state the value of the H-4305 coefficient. 14.6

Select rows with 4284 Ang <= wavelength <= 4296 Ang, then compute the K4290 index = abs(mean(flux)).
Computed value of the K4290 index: 14.7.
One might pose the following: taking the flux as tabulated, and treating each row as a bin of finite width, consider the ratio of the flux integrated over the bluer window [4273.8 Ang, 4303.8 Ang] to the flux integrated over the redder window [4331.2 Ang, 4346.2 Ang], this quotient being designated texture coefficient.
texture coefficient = 1.5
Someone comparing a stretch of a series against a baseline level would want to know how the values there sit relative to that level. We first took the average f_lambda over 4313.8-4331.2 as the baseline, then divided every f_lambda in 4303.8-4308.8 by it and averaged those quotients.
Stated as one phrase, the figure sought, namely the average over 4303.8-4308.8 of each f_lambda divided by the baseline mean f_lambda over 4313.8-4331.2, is 0.91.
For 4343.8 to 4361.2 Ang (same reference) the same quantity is 1.10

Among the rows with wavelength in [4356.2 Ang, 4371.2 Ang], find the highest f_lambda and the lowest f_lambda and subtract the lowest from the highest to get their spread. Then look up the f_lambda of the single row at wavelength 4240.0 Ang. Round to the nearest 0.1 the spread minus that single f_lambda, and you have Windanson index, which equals -11.7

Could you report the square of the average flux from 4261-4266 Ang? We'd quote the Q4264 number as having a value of 192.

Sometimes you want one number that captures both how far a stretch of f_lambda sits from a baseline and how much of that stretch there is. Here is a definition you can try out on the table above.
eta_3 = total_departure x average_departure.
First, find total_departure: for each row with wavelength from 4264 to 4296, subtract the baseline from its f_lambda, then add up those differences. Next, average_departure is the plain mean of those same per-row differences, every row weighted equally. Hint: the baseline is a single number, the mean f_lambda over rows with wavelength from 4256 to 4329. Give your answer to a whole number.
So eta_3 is 6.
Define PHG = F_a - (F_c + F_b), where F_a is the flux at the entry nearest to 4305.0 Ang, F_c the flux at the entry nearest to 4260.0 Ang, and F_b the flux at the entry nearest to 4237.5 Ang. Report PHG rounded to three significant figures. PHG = -12.6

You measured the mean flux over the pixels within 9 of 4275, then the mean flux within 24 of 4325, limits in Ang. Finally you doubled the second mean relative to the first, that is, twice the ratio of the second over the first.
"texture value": 2.43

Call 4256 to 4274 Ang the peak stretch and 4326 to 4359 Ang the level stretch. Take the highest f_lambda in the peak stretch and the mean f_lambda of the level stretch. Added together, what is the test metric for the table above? 32.9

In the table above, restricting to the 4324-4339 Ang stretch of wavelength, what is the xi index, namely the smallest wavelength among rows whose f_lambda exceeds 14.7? 4325.0 Ang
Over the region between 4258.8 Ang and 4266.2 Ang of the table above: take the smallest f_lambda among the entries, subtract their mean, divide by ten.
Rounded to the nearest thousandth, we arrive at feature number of -0.013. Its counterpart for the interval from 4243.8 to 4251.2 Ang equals -0.016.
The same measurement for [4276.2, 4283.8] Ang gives -0.019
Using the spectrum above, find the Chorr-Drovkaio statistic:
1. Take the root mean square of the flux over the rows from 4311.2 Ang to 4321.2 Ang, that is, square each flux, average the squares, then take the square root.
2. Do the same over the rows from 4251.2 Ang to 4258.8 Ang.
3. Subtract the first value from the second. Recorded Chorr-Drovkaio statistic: -2.4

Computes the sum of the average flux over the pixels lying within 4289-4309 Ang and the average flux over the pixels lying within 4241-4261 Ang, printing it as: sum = 29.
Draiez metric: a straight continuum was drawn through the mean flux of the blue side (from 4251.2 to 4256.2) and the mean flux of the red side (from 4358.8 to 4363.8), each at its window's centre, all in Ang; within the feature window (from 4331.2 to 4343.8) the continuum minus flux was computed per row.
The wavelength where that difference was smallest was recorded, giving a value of 4340.0 Ang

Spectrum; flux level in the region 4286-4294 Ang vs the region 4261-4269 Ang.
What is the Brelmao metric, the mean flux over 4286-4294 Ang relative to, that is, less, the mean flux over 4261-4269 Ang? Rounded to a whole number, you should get 1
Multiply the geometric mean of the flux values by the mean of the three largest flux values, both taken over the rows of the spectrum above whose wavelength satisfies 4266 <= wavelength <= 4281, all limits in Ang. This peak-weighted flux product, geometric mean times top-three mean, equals 207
